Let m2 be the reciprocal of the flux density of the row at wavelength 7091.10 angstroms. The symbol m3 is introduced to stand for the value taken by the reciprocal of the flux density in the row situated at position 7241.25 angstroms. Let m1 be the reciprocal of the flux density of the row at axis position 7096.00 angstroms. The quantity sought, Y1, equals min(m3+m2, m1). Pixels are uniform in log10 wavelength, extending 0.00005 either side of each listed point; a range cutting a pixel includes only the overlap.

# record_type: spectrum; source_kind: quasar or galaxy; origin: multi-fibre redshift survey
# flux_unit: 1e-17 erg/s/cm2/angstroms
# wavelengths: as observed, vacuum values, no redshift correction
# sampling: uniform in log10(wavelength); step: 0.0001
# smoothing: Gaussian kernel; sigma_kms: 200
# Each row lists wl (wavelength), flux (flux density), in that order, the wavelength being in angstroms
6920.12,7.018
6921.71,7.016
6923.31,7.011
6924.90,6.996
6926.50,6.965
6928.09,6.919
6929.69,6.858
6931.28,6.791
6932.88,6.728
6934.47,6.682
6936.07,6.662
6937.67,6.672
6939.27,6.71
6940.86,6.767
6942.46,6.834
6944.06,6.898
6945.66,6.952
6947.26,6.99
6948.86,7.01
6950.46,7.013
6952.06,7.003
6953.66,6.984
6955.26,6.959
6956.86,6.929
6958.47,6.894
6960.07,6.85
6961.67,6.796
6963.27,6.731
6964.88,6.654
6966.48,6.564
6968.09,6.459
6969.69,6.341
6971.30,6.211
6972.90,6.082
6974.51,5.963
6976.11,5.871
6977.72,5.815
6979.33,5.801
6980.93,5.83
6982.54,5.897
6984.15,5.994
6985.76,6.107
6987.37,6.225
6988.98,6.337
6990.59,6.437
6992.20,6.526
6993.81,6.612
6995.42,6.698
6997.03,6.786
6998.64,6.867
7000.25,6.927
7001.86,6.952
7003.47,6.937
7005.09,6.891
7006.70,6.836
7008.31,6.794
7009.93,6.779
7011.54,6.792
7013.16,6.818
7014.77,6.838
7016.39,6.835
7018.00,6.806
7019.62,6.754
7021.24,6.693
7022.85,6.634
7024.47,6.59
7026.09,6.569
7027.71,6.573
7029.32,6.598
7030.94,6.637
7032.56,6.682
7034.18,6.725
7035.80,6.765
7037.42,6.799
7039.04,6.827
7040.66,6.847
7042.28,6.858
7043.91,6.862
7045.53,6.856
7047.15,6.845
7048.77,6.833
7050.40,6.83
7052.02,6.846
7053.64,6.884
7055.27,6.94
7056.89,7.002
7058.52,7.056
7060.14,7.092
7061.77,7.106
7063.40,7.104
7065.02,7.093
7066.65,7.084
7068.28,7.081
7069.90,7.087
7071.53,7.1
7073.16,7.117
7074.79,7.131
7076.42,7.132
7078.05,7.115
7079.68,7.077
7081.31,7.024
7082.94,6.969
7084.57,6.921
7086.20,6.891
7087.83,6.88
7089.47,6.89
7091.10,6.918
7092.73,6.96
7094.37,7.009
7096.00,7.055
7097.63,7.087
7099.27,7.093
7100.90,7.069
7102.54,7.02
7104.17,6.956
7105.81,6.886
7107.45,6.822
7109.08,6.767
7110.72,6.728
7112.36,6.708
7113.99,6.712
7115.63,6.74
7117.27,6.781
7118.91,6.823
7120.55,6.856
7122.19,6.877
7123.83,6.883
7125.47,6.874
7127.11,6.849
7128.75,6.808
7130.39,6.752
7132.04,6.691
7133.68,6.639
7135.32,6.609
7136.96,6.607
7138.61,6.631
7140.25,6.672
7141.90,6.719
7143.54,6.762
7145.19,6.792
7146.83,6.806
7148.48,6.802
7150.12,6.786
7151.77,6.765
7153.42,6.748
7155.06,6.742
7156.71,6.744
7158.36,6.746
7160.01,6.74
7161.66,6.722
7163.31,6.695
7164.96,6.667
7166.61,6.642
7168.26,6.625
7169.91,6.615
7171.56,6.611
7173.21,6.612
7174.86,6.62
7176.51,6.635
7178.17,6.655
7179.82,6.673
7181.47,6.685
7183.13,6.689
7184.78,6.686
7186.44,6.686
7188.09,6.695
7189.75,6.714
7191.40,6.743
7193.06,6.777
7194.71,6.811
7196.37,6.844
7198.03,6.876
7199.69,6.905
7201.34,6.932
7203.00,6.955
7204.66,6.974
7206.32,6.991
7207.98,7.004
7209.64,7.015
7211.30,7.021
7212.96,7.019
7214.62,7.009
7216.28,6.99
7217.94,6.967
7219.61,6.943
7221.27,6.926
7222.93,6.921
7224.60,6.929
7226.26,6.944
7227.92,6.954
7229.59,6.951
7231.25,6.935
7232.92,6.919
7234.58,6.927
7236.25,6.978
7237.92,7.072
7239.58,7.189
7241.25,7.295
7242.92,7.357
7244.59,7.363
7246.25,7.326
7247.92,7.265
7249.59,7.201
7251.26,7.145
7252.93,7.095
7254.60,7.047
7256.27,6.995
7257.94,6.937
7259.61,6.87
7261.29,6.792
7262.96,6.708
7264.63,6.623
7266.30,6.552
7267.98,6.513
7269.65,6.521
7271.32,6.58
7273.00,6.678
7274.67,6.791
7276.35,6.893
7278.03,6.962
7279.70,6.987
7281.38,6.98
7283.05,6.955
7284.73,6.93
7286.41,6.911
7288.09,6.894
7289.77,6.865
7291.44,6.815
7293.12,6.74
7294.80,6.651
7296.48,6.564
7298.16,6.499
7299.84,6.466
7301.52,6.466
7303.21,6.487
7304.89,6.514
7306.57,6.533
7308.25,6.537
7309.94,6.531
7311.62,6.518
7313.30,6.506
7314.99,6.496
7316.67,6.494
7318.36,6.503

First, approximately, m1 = 0.142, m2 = 0.145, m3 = 0.1371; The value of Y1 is 0.142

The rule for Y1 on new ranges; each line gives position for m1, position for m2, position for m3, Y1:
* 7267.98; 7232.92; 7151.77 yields 0.154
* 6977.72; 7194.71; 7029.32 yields 0.172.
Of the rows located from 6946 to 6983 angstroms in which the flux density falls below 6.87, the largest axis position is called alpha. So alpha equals 6982.54 angstroms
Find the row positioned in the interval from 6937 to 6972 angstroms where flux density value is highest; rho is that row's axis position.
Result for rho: 6950.46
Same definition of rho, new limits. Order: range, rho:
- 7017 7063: 7061.77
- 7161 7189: 7161.66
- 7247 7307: 7247.92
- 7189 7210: 7209.64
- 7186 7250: 7244.59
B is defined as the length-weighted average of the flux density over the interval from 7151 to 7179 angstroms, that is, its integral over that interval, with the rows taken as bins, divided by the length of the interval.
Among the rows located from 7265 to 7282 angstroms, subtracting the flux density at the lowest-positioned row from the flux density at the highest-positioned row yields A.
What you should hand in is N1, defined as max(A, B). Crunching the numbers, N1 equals 6.68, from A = 0.43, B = 6.68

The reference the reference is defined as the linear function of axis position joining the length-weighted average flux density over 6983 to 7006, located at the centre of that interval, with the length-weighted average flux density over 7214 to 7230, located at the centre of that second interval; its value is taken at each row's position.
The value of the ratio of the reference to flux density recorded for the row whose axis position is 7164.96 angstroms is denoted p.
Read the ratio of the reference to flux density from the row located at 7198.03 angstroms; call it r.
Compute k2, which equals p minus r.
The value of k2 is 0.023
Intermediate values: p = 1.03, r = 1.005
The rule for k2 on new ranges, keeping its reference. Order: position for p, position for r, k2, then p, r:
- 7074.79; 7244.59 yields -0.008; 0.94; 0.949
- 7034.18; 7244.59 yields 0.039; 0.99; 0.949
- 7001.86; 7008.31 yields -0.024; 0.95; 0.972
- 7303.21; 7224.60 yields 0.088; 1.09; 1.004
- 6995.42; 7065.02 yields 0.039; 0.98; 0.944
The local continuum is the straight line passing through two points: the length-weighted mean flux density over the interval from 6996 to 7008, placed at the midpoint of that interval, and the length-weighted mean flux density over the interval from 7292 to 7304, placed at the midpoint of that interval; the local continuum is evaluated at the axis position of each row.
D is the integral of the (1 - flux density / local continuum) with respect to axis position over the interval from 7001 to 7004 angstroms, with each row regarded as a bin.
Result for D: -0.03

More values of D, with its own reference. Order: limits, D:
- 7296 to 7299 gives 0.01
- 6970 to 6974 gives 0.44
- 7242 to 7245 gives -0.34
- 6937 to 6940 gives 0.11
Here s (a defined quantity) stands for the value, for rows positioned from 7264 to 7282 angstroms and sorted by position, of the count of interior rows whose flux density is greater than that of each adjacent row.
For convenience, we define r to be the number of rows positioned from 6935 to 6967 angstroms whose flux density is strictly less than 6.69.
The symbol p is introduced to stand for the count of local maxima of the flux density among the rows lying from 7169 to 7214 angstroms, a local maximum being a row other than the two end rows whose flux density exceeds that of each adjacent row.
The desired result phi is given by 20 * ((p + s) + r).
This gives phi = 140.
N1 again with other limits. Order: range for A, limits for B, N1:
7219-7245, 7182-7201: 6.77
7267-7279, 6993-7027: 6.78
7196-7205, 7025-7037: 6.65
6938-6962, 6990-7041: 6.75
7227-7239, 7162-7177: 6.64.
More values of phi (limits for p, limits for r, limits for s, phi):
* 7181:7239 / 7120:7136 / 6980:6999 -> 100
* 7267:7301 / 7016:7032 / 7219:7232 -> 160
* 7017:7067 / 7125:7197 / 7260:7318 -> 460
